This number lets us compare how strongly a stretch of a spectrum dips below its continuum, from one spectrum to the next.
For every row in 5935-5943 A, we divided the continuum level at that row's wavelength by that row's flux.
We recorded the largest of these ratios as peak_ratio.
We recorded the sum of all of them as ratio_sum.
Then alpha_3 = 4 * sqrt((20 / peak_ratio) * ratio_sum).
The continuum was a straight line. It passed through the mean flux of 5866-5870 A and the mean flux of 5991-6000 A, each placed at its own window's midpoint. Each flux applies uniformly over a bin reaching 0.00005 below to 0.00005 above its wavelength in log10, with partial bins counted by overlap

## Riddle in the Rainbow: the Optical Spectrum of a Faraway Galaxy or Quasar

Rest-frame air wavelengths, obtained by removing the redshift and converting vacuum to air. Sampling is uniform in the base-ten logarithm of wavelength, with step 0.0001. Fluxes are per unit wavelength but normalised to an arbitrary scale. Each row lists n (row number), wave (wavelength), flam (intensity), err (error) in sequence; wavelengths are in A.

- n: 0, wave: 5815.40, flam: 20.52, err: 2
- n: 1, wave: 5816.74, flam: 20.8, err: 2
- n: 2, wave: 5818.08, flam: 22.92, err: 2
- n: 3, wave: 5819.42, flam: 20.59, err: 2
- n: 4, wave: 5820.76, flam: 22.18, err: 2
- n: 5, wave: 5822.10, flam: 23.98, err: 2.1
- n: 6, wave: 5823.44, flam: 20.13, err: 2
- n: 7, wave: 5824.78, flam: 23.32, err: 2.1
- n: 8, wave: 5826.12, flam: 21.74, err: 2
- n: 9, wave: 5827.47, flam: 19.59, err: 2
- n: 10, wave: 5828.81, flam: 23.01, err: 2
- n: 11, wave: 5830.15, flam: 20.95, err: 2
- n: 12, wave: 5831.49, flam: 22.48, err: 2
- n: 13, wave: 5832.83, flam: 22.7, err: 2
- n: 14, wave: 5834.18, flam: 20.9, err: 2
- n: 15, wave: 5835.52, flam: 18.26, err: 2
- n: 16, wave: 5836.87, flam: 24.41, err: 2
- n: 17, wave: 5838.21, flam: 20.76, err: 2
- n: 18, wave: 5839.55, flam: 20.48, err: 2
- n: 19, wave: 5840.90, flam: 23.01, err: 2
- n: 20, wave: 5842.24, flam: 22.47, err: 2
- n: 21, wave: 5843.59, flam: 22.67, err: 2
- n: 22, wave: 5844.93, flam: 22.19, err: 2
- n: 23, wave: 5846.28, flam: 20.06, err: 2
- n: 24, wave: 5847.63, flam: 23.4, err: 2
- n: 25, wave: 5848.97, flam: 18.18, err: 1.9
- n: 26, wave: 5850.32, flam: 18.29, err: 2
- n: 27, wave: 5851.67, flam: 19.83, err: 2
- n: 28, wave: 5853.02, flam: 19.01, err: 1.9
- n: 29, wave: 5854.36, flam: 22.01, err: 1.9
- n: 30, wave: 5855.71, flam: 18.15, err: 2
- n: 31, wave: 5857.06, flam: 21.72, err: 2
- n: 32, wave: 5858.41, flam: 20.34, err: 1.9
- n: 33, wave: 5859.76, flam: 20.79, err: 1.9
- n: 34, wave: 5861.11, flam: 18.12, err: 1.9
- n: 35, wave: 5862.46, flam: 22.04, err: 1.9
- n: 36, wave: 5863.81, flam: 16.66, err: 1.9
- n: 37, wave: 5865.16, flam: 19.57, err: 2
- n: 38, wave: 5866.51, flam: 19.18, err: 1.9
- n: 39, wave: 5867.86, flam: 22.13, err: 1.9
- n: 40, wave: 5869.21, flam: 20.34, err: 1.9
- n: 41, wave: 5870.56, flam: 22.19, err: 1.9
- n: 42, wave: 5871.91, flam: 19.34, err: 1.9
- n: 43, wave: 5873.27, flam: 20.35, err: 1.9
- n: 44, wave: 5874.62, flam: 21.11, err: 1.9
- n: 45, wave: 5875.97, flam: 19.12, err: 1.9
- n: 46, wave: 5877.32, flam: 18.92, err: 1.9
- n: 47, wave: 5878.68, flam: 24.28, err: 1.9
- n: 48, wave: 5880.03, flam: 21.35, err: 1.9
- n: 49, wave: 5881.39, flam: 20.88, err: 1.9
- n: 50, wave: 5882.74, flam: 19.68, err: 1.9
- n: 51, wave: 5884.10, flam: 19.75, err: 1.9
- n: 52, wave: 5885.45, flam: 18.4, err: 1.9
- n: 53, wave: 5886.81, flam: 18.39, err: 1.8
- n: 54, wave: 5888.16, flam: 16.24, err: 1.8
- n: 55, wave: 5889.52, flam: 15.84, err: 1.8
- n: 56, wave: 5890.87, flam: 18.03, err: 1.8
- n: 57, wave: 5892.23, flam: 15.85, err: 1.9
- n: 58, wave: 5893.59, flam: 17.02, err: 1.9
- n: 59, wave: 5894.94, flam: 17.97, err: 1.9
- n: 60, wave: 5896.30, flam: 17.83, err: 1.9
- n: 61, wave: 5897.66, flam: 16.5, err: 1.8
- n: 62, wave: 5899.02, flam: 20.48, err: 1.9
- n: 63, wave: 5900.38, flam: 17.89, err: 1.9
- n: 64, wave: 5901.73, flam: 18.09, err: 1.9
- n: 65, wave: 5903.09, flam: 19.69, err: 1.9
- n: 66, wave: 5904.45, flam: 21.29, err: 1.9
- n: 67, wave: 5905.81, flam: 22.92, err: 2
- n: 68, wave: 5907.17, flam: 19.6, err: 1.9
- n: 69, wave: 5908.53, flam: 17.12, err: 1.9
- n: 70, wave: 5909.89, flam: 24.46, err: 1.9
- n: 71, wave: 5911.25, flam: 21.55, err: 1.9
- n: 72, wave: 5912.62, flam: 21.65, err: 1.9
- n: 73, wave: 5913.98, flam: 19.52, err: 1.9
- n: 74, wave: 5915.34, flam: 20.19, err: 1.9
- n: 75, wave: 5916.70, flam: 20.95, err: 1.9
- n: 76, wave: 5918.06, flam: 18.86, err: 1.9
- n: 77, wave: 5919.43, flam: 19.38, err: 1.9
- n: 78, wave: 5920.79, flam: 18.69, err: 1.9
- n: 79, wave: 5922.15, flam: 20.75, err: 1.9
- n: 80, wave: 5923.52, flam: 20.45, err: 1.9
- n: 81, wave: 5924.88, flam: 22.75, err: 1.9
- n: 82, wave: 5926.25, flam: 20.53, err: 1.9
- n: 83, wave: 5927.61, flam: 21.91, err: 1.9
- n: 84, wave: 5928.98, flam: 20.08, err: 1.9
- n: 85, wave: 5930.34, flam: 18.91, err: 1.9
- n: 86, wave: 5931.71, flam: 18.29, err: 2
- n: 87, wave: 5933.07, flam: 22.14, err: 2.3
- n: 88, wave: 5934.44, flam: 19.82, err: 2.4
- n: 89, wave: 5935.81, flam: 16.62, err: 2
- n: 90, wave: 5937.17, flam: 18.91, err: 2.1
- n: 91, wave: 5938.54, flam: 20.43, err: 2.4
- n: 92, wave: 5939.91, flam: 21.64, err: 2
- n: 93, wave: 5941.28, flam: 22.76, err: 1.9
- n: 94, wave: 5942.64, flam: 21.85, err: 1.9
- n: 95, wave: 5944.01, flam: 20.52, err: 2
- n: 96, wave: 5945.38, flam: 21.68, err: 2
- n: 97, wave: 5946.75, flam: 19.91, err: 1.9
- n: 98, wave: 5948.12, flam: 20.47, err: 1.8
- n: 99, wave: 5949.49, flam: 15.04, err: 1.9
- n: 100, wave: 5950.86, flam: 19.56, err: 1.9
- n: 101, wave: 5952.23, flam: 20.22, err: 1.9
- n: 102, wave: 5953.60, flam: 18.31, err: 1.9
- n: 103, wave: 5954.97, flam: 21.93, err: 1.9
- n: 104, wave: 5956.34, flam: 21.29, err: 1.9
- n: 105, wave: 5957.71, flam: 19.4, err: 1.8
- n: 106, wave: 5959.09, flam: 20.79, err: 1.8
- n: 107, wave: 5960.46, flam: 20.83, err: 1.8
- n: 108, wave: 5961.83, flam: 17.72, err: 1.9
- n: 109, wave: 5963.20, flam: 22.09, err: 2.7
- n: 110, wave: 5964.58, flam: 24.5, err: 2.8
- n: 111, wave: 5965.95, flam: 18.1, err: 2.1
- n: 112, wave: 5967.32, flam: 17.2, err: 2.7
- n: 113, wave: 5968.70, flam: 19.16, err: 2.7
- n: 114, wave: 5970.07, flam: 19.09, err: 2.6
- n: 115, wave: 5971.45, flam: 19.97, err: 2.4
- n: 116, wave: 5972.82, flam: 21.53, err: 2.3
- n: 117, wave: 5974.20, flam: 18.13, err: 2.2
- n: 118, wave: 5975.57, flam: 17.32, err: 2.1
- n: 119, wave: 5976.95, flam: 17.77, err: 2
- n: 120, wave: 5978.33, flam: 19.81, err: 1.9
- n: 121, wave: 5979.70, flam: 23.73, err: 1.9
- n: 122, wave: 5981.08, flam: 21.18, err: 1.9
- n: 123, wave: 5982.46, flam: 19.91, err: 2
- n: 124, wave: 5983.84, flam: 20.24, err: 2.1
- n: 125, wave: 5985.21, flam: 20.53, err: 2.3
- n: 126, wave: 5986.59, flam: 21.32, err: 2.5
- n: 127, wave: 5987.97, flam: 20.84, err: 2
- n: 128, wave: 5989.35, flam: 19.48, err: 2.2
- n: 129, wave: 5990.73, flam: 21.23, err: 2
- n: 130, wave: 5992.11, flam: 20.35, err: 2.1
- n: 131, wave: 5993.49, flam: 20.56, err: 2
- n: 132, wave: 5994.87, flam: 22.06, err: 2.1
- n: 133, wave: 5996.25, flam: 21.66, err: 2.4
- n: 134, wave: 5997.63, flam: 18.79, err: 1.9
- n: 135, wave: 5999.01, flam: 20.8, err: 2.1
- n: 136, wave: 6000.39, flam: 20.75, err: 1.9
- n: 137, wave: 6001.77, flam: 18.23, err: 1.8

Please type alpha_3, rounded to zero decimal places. 40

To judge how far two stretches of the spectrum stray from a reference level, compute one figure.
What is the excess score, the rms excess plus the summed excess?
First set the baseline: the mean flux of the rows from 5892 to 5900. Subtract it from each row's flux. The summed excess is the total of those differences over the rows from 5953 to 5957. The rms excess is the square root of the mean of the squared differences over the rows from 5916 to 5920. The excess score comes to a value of 11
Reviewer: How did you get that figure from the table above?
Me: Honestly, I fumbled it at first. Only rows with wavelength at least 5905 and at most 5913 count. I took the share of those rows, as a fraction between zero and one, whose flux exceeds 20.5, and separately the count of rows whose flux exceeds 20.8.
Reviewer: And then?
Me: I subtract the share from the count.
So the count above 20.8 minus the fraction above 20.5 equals 3.3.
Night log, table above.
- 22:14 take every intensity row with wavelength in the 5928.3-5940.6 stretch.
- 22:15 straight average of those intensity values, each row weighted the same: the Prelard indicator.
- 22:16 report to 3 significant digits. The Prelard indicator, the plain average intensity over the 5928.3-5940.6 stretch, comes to 19.6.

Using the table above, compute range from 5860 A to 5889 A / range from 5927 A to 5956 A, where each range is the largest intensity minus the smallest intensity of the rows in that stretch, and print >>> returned 1.04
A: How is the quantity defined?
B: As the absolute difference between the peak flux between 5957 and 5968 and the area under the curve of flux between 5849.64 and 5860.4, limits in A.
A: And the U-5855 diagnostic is 191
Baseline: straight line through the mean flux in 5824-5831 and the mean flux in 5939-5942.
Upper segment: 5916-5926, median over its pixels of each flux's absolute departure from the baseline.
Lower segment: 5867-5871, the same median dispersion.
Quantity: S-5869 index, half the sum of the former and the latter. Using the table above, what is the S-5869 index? 1.0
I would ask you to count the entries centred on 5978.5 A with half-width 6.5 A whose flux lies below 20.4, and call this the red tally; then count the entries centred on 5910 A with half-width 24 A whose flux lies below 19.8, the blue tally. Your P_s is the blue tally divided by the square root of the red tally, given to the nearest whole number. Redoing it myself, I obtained 8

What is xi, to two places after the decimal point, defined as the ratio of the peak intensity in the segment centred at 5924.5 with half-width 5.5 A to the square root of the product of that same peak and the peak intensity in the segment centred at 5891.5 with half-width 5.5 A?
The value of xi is 1.11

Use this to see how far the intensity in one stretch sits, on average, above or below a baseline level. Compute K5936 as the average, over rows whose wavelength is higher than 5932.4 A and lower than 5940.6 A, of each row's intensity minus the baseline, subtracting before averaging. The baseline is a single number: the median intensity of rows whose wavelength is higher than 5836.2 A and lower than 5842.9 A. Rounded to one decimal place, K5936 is -2.5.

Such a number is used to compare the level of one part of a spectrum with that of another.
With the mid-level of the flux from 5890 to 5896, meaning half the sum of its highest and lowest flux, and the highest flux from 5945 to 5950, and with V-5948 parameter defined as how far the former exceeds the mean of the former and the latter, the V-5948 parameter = -2.4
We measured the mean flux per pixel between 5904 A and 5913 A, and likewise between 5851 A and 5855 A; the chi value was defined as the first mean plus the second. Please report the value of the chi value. 41.5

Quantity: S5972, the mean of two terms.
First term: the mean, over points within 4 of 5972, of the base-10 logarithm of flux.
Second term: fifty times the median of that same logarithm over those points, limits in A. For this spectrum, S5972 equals 32.68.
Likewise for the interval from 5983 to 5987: 33.47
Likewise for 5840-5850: 34.46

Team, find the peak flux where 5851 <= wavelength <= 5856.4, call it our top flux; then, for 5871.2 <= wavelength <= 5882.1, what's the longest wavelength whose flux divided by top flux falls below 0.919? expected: 5877.32 A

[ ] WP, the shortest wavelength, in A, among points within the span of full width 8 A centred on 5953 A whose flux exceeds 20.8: 5954.97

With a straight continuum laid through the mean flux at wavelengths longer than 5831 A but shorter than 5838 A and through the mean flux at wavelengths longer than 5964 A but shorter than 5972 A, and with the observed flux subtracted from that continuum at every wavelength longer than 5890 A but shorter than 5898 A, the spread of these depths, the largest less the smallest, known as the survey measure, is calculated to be 2.2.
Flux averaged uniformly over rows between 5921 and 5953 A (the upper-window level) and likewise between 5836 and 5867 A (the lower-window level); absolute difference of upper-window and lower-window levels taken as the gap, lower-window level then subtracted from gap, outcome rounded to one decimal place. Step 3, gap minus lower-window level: -20.2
